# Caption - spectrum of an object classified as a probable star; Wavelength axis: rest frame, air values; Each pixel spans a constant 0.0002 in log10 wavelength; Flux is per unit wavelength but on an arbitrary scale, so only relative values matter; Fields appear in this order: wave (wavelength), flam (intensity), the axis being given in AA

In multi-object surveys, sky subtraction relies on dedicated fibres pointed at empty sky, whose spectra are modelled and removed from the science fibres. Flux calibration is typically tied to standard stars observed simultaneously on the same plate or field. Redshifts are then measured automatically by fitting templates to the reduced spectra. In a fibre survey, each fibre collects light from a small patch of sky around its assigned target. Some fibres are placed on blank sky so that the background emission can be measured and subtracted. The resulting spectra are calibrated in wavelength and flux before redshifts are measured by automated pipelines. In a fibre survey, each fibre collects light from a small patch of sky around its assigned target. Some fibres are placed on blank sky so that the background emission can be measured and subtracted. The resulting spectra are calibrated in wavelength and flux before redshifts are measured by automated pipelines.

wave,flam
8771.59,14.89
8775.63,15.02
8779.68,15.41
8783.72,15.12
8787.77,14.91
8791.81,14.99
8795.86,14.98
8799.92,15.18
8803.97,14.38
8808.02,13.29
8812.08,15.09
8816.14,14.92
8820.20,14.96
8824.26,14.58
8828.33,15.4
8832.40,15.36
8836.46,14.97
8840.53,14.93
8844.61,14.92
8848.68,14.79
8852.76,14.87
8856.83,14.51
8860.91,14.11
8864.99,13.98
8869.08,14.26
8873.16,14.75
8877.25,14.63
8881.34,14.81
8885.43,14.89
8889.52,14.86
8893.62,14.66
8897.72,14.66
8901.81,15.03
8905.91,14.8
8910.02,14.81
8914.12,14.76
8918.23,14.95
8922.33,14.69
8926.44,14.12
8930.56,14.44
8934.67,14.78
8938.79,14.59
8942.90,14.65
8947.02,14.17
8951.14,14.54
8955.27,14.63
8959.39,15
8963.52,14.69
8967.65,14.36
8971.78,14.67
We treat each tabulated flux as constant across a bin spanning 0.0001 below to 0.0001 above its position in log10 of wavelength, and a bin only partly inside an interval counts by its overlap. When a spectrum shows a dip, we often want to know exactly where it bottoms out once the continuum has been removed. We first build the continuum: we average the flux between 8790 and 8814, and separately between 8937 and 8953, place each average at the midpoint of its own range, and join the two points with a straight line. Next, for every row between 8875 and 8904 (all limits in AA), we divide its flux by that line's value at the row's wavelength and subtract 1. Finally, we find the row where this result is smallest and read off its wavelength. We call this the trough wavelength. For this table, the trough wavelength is 8877.25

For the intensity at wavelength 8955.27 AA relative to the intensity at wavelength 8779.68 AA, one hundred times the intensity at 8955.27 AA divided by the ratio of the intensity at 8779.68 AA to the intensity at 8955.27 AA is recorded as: 1389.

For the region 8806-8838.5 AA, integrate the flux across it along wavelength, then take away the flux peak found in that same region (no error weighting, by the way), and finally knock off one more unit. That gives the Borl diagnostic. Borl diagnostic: 465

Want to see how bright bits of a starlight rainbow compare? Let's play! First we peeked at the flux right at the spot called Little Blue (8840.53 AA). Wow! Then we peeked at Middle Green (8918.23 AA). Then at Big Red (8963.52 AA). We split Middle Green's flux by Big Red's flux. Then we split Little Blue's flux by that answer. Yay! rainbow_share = 14.7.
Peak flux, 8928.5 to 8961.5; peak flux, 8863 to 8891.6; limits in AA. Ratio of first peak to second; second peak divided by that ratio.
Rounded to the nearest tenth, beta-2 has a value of 14.8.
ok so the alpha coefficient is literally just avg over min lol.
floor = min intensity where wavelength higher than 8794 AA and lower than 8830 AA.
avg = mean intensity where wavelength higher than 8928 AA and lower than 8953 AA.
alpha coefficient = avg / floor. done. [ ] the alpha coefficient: 1.09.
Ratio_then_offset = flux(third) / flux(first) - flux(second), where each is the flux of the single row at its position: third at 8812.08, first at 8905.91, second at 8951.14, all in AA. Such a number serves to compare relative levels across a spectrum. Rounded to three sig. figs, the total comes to -13.5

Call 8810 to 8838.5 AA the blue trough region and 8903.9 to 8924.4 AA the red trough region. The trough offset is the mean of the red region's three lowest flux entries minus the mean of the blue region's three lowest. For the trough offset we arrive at -0.1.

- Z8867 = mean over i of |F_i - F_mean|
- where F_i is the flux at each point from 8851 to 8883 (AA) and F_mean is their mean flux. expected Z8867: 0.28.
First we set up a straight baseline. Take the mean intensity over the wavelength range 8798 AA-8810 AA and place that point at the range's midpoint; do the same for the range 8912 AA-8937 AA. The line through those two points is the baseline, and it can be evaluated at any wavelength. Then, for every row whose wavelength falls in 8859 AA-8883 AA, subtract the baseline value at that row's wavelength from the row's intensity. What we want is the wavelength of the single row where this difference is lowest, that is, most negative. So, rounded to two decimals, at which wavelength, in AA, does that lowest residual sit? 8864.99 AA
